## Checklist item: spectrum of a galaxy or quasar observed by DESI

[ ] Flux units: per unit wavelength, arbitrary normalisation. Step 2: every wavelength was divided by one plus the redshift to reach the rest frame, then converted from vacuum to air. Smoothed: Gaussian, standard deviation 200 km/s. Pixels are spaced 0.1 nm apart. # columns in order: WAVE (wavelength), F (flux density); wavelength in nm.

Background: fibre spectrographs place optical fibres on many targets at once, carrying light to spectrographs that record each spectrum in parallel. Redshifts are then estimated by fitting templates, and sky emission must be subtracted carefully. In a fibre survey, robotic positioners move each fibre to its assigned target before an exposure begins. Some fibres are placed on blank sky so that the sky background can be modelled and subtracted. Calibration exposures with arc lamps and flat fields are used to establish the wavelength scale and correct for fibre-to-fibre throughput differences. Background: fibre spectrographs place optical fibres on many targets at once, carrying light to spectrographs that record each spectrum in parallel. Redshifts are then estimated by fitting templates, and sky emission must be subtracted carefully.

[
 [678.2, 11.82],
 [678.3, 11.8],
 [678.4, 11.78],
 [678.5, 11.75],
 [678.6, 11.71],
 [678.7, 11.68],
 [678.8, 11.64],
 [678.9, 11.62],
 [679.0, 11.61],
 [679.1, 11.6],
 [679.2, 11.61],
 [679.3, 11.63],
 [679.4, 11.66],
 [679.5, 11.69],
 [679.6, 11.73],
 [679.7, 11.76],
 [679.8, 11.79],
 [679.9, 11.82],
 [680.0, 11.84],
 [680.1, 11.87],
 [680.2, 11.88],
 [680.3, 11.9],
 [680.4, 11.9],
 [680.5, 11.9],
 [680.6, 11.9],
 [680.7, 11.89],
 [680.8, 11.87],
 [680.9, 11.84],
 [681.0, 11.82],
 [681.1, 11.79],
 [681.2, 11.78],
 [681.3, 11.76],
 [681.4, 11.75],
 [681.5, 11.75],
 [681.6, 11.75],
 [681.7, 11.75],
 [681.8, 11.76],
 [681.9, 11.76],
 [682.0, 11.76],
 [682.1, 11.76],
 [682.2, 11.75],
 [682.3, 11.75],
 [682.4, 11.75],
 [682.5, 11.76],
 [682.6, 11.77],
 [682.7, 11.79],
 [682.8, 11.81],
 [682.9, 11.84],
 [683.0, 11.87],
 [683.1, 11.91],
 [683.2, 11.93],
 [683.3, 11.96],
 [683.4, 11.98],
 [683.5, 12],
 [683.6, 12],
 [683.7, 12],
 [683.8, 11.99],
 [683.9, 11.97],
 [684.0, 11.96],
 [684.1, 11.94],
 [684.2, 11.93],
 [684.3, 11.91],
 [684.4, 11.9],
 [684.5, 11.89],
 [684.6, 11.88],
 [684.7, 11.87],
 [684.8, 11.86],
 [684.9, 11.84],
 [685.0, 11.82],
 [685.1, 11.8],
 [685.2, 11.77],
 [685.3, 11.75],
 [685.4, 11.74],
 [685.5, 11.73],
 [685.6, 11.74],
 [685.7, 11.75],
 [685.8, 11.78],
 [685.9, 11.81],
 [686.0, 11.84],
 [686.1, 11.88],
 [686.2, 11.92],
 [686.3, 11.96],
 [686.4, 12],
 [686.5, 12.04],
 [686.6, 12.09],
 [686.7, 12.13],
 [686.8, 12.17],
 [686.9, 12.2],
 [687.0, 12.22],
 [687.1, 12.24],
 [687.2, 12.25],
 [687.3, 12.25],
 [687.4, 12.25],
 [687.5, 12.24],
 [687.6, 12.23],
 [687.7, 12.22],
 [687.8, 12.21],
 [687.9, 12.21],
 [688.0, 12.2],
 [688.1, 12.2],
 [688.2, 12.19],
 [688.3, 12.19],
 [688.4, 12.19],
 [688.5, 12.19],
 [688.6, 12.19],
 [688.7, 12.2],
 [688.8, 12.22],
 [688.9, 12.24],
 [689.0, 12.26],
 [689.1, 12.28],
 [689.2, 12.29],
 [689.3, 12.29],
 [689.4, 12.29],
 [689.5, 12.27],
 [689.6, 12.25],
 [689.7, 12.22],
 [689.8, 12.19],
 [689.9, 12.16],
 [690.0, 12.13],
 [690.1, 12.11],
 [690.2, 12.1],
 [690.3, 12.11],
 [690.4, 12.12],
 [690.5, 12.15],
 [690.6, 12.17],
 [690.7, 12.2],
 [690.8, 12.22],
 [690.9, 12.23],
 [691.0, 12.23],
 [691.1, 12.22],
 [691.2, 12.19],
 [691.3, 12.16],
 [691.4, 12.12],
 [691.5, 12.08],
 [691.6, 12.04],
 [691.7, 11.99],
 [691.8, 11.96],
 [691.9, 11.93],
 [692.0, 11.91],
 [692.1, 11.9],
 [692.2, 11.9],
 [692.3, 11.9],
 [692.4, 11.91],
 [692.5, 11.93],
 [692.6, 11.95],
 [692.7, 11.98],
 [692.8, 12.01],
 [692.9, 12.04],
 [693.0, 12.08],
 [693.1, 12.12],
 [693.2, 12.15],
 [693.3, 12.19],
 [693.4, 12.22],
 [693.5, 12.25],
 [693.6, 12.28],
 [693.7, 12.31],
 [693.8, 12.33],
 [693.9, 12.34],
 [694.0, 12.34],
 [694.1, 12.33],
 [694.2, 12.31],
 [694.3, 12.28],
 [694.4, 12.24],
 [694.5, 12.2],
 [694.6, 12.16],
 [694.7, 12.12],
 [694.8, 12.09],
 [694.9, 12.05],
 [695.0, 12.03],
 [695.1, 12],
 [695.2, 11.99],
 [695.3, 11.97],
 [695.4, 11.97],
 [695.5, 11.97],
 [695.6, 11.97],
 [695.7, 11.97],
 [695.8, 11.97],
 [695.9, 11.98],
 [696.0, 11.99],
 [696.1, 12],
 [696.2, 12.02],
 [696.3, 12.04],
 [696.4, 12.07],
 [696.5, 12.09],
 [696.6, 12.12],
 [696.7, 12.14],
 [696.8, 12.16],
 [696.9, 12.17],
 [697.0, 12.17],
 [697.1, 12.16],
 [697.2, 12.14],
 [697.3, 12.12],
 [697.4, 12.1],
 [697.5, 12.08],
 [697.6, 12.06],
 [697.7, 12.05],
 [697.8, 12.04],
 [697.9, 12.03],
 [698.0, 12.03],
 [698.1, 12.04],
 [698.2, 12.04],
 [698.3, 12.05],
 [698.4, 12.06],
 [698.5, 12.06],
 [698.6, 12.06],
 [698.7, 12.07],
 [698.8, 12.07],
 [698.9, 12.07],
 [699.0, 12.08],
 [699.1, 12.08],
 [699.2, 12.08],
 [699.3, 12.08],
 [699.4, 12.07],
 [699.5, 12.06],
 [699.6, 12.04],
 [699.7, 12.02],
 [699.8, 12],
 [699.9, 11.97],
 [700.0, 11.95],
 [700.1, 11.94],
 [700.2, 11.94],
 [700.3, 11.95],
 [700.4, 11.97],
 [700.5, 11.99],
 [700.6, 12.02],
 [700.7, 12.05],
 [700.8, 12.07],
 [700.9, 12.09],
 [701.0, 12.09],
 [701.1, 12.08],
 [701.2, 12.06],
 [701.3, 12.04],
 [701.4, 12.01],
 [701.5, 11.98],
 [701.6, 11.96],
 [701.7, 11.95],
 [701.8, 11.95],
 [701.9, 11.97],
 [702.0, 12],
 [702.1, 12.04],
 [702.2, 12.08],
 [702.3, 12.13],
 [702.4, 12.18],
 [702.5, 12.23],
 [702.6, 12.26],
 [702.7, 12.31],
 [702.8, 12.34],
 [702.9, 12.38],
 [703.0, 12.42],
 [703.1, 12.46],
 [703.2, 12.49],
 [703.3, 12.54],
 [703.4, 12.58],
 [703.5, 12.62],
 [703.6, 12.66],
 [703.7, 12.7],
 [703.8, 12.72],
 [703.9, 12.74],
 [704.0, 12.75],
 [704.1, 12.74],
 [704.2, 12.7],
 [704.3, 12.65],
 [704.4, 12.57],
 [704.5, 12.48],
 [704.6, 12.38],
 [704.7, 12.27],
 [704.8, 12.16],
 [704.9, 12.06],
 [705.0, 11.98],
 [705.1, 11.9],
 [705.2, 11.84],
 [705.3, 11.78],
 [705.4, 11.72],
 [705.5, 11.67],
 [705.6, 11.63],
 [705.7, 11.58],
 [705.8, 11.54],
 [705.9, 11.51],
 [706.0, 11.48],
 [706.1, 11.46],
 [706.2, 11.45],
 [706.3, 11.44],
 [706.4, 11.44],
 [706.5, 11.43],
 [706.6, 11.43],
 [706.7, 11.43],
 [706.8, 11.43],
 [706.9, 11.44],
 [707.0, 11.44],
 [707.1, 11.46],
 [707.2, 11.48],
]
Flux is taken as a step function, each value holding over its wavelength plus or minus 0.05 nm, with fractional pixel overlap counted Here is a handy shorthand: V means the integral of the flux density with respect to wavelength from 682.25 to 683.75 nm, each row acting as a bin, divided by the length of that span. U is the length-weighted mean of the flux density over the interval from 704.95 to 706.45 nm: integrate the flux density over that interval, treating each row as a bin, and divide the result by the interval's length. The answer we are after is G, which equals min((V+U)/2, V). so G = 11.8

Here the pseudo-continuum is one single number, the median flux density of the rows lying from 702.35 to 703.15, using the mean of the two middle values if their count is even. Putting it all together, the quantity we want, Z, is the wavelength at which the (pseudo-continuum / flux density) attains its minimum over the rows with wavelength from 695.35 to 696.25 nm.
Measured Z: 696.2 nm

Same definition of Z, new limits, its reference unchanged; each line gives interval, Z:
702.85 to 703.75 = 703.7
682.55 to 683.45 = 683.4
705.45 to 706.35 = 705.5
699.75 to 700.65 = 700.6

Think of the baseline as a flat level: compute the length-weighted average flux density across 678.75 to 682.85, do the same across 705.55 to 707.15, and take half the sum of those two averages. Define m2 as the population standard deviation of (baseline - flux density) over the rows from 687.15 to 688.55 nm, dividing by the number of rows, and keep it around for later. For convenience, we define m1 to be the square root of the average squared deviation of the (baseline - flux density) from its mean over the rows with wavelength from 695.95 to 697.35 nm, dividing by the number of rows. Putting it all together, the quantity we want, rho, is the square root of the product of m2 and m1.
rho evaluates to 0.038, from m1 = 0.062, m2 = 0.023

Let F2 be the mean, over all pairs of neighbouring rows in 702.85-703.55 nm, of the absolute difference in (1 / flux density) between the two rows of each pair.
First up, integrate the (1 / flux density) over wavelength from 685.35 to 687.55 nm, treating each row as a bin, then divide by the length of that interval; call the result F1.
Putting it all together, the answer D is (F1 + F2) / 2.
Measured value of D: 0.0418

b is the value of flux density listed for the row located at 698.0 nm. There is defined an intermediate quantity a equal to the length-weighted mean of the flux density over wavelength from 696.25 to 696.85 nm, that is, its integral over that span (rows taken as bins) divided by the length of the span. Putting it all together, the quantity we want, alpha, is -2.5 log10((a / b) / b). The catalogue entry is 2.69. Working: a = 12.10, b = 12.03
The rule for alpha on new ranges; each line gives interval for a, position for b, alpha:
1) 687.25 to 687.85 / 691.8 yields 2.67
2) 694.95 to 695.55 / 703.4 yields 2.80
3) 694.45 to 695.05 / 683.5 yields 2.69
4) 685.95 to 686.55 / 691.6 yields 2.71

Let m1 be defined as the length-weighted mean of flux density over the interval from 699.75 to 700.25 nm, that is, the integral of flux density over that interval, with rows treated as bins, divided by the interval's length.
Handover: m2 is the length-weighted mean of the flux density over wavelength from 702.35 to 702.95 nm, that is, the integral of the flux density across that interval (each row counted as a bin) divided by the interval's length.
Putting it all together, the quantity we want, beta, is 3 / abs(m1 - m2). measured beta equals 9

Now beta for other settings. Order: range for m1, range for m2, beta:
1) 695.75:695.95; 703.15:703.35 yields 6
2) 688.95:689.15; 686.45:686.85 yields 18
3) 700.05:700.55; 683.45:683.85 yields 76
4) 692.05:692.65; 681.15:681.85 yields 19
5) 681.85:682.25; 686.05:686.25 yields 21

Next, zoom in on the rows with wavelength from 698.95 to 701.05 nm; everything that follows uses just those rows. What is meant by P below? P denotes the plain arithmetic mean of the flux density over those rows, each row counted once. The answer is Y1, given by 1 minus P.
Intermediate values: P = 12.0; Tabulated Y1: -11.0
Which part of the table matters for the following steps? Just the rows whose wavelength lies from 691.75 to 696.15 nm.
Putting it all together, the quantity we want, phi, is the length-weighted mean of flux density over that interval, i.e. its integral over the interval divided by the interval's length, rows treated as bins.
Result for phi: 12.1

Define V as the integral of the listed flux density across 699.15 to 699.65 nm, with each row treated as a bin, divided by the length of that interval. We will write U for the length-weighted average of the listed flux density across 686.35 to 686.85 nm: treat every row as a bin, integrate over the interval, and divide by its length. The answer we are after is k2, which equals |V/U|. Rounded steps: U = 12.1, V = 12.1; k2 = 1.00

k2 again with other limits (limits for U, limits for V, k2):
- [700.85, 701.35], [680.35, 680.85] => 0.99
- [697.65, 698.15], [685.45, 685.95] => 0.98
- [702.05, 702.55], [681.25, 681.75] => 0.97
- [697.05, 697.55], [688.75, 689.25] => 1.01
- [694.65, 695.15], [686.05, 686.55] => 0.99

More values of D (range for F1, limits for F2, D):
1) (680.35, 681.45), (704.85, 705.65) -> 0.0425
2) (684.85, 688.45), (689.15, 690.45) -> 0.0416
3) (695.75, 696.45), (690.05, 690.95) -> 0.0417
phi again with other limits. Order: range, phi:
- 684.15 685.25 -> 11.9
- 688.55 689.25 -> 12.2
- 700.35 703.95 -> 12.2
